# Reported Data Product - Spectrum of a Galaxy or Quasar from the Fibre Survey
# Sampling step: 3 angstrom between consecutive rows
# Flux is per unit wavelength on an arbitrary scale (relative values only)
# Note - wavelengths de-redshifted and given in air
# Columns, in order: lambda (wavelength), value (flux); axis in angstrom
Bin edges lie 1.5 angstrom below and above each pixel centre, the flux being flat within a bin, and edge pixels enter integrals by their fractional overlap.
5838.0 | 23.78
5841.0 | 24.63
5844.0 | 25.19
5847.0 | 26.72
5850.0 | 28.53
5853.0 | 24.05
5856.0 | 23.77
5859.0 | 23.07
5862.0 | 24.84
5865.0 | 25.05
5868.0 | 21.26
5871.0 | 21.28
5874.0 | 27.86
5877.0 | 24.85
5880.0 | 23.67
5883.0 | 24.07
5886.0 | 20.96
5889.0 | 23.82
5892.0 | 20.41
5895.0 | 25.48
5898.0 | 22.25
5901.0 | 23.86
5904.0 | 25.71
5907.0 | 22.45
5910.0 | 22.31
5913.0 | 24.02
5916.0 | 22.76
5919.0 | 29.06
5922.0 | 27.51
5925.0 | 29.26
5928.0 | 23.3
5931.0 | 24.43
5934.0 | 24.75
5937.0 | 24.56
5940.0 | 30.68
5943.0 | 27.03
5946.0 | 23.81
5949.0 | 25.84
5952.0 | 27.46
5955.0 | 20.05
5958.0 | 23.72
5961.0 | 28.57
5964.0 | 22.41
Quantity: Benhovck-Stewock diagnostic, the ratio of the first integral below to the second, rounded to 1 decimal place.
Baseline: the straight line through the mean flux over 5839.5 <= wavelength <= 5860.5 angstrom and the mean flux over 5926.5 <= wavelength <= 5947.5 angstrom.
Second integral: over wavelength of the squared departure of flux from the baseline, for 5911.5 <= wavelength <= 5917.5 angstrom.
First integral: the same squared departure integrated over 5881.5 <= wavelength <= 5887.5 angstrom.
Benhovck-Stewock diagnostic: 2.2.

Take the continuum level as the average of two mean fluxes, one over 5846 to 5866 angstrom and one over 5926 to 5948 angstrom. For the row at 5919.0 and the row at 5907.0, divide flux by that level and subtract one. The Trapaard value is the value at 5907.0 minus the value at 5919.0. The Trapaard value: -0.26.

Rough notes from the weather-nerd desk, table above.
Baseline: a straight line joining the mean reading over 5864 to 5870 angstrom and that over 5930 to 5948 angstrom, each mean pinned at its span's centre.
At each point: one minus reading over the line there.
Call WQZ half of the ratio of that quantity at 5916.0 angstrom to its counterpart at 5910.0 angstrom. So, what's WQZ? 0.5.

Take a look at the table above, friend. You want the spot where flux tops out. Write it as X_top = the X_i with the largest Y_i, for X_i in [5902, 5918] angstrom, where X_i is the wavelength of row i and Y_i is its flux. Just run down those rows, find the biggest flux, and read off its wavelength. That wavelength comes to 5904.0 angstrom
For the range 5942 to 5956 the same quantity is 5952.0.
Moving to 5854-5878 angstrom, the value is 5874.0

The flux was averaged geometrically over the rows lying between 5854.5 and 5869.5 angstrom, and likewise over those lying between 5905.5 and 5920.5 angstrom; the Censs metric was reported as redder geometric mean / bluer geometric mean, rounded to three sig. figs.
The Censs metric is 1.02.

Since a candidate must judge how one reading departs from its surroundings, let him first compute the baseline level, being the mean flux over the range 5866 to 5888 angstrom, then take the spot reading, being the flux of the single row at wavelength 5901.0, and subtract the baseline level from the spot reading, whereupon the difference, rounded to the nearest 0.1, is 0.4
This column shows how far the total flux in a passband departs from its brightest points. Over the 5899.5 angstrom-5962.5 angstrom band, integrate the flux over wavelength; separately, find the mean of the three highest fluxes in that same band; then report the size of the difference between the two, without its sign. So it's 1564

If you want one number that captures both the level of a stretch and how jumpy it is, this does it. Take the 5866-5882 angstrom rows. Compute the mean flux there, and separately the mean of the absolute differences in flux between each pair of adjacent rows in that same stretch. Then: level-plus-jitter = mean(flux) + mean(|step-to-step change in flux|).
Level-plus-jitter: 26.5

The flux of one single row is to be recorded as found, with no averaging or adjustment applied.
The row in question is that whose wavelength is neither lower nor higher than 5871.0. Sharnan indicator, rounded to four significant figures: 21.28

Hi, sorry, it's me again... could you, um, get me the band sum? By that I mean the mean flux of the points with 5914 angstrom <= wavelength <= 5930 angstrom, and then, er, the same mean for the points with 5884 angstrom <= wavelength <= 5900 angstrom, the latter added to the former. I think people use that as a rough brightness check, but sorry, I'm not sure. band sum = 49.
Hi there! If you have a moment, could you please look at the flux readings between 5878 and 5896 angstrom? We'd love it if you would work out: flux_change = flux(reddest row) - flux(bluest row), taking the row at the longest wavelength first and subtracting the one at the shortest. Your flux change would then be 1.8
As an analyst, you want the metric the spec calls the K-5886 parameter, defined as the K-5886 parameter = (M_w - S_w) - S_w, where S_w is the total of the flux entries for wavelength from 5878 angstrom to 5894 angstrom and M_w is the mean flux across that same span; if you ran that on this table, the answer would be -203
